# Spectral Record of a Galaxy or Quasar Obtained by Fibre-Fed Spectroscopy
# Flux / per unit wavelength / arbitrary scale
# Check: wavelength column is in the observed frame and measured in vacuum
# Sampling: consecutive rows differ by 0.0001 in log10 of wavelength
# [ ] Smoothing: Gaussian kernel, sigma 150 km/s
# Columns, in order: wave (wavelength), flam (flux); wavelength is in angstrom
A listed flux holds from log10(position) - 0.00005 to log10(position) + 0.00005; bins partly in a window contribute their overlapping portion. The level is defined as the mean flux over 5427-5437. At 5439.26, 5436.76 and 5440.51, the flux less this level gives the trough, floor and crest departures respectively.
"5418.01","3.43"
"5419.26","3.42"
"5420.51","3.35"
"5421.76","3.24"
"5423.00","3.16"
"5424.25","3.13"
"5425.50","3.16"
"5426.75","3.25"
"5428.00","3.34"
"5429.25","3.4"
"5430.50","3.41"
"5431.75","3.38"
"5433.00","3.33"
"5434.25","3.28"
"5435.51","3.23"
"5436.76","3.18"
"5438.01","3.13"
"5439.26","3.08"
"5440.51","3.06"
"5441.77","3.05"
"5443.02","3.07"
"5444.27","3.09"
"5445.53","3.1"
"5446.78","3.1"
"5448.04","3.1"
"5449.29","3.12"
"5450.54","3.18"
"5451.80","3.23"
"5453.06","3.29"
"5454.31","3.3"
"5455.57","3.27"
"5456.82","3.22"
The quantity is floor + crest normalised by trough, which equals 1.7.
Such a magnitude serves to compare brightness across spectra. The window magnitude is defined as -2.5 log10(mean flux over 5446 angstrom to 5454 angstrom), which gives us -1.25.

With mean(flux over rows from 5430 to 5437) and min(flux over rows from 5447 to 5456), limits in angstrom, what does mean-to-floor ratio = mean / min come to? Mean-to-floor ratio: 1.07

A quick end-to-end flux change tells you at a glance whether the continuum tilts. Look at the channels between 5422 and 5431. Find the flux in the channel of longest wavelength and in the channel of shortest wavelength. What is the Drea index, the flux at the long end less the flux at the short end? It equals 0.25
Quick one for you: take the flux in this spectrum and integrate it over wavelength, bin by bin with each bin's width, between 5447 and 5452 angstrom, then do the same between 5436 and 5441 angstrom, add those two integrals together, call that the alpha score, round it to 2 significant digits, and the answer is 31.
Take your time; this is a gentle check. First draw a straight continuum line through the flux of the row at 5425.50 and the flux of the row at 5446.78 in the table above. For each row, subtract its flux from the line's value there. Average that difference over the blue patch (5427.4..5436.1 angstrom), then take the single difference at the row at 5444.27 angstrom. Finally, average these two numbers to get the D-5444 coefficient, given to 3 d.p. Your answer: -0.090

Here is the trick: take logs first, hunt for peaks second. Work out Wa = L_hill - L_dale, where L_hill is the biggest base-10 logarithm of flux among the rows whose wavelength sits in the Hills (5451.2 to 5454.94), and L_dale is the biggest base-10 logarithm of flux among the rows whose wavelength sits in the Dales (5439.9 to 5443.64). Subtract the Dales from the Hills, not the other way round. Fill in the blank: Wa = 0.03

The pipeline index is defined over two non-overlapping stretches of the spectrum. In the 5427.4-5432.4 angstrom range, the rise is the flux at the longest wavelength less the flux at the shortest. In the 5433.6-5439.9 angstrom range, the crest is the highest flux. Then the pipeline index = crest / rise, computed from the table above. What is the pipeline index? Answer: 82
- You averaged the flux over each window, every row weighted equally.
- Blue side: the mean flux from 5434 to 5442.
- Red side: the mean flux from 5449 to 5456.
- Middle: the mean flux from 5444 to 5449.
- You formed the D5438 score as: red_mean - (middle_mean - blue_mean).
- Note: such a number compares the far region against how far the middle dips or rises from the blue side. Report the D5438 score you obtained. 3.28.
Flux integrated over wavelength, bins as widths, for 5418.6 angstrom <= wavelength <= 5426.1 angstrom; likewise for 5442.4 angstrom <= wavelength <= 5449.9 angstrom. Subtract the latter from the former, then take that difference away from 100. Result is 99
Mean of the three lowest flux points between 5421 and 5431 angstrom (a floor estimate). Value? 3.15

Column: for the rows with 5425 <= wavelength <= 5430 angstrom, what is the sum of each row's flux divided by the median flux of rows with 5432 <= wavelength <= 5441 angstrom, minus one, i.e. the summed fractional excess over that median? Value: 0.14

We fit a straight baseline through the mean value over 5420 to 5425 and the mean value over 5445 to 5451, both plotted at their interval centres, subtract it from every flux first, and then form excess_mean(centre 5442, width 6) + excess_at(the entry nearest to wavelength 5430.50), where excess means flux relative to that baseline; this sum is 0.15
